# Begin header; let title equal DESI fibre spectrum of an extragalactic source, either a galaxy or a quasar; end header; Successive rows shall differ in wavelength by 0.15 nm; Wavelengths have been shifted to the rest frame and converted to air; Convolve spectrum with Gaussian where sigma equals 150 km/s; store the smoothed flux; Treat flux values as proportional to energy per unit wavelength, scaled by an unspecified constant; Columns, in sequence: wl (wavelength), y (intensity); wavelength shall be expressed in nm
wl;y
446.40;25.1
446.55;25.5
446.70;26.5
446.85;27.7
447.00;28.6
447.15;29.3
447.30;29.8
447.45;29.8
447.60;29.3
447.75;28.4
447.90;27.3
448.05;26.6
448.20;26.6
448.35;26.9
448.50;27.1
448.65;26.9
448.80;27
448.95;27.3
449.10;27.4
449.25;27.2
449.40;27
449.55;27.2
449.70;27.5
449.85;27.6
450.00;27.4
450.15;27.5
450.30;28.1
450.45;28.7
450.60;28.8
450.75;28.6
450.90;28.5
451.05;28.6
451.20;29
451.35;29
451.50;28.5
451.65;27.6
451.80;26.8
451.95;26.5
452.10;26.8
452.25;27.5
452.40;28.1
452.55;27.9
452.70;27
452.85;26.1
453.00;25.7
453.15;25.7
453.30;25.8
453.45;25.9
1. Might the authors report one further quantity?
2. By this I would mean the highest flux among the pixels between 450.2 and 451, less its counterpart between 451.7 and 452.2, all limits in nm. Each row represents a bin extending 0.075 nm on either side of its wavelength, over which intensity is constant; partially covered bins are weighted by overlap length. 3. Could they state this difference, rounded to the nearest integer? 2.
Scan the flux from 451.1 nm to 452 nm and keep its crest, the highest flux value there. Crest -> 29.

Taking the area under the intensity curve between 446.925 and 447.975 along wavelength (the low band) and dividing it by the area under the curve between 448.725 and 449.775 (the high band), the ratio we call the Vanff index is 1.06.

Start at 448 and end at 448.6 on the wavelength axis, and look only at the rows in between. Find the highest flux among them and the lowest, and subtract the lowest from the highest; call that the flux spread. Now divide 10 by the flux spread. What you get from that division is 20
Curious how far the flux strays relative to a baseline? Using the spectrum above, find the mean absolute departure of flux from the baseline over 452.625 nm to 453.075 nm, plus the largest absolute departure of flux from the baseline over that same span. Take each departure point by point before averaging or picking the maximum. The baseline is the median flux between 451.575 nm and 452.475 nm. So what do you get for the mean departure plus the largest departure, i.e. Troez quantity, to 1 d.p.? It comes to 2.3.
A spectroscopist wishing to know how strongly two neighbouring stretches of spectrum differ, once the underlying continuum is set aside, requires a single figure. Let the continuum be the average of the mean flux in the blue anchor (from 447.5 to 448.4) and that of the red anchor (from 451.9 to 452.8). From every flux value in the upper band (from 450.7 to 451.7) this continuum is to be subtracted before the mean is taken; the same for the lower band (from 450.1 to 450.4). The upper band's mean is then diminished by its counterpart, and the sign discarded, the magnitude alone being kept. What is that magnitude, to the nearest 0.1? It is 0.7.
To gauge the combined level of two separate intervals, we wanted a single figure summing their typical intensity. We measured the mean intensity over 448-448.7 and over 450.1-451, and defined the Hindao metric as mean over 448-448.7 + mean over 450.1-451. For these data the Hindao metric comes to 55.2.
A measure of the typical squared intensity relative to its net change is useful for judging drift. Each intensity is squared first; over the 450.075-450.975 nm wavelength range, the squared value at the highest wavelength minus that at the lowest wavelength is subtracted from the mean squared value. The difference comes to 749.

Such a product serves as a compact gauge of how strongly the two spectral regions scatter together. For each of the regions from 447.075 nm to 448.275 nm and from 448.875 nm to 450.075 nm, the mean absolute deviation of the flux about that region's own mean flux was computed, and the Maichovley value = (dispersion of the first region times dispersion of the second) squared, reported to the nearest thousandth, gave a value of 0.031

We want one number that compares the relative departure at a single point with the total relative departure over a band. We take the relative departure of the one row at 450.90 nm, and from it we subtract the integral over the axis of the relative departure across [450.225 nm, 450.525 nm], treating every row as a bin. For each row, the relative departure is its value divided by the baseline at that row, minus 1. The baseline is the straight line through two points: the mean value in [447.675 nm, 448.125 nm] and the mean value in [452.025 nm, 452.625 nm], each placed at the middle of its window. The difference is 0.03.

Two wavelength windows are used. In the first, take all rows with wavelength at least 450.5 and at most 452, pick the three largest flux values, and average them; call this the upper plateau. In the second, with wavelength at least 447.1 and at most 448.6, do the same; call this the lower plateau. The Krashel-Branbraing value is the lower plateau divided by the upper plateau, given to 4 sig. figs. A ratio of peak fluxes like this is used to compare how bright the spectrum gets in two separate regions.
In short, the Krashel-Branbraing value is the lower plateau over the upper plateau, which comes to 1.024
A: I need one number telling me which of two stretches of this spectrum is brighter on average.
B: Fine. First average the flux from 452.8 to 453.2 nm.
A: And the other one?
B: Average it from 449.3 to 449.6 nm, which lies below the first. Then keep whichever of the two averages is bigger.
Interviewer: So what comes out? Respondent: 27.10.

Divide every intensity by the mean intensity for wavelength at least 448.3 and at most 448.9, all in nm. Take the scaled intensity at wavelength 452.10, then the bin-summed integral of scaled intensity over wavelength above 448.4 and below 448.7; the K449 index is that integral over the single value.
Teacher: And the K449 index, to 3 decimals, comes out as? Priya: 0.302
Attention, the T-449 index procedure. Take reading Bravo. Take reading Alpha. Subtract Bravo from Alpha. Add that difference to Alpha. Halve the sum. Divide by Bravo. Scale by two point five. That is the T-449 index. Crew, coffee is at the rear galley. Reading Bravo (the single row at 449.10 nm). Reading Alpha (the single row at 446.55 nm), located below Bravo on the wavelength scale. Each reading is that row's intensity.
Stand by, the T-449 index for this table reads 1.08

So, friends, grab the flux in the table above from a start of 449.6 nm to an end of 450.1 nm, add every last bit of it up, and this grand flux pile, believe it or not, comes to 82.5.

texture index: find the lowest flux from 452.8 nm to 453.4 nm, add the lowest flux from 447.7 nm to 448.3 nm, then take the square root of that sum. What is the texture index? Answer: 7.23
